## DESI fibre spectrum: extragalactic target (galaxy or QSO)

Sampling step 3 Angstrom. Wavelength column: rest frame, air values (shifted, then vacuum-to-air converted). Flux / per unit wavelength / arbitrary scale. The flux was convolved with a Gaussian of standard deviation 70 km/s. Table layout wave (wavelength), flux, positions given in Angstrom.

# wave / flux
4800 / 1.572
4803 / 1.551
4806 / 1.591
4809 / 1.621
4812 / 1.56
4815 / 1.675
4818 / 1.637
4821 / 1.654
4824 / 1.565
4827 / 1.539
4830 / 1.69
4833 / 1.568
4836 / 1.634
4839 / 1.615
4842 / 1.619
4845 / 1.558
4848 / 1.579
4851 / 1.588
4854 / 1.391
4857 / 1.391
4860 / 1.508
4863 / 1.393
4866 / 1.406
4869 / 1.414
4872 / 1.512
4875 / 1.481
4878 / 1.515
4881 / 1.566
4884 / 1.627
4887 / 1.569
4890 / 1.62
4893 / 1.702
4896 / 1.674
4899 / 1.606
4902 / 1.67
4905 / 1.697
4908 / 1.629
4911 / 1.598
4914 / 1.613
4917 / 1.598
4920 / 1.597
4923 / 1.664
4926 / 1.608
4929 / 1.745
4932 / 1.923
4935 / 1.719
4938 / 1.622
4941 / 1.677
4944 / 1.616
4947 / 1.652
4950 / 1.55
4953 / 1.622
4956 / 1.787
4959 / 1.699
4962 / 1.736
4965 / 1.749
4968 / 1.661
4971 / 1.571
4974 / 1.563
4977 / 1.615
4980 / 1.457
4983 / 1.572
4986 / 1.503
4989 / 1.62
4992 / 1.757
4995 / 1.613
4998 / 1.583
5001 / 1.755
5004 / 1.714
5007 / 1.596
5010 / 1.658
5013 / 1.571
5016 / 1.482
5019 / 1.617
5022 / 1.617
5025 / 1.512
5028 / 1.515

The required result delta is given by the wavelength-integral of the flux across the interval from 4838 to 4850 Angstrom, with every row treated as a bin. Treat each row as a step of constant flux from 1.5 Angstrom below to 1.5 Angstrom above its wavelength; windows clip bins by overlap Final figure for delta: 19.1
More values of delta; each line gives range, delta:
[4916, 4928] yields 19.5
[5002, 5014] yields 19.7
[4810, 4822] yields 19.6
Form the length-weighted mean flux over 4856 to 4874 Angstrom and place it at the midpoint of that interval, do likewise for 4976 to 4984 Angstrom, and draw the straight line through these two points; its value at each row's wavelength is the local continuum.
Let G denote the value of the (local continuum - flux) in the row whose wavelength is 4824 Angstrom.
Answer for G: -0.162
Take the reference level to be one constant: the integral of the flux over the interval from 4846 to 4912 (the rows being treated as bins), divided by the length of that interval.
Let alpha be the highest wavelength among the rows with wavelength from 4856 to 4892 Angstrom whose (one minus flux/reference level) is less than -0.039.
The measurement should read 4890 Angstrom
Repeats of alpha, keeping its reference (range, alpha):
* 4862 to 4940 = 4938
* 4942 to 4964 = 4962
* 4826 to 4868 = 4842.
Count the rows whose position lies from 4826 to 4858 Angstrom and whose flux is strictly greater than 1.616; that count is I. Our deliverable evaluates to 3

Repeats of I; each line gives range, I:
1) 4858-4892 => 2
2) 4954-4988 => 5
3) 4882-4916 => 7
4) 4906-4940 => 6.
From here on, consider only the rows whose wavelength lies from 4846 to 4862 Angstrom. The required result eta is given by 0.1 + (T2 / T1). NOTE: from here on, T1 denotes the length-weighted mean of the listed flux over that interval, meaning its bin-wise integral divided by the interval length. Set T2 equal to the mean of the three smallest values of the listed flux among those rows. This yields 1.059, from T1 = 1.49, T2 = 1.43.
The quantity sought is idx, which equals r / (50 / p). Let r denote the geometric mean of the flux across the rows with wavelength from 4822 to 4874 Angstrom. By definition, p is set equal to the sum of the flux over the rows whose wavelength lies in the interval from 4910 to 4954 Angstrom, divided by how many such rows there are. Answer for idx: 0.0504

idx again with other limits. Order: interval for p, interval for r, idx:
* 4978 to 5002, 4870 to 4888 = 0.0496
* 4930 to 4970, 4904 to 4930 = 0.0555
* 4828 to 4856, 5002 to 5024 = 0.0508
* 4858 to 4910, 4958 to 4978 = 0.0518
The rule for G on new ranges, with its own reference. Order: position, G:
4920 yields -0.108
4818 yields -0.239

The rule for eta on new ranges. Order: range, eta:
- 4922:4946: 1.052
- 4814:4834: 1.062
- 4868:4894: 1.044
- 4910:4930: 1.080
